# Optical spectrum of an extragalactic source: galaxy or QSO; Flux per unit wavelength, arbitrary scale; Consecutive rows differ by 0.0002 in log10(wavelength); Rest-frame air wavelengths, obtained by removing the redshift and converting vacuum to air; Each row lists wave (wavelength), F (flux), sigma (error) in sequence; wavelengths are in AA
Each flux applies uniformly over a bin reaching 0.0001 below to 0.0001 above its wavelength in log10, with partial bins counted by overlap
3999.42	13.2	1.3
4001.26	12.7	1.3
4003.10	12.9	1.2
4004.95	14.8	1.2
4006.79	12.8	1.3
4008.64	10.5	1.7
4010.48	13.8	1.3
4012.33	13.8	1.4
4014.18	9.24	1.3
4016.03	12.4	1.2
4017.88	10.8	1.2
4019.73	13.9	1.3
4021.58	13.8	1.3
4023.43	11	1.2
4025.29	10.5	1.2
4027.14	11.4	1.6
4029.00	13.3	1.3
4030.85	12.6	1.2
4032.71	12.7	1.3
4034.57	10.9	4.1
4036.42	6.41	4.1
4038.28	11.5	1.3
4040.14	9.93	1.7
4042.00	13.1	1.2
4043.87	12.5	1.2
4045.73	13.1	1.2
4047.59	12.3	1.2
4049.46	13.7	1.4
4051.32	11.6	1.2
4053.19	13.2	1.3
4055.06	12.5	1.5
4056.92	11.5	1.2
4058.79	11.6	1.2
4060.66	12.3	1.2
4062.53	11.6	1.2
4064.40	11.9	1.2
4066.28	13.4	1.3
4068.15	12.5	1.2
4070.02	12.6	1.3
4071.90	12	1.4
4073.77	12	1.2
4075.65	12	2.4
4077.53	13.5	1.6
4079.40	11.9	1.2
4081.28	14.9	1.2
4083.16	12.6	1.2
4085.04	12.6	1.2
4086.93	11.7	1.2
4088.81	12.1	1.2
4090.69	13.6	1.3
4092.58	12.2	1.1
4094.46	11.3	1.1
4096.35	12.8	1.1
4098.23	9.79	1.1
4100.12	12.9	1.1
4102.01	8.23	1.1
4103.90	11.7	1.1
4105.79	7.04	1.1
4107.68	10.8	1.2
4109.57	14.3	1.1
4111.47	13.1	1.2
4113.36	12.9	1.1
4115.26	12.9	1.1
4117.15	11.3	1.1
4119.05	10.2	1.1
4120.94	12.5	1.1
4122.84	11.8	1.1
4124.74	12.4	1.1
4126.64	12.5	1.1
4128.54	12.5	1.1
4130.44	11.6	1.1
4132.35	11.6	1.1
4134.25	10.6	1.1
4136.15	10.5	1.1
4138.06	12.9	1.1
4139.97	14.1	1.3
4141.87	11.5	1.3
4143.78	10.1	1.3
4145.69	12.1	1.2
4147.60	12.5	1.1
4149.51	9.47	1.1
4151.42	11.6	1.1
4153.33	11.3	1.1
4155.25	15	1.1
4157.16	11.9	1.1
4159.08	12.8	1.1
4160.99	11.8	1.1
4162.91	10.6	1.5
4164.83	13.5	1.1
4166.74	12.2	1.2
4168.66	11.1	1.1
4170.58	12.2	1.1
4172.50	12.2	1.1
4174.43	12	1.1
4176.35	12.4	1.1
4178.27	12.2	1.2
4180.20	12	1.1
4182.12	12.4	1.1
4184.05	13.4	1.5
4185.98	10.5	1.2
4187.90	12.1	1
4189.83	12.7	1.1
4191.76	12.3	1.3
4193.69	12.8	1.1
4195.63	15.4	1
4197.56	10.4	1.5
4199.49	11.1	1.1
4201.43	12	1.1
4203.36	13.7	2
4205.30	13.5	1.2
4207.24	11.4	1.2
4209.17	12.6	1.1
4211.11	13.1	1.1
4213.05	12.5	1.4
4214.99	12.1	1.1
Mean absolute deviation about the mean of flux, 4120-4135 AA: 0.54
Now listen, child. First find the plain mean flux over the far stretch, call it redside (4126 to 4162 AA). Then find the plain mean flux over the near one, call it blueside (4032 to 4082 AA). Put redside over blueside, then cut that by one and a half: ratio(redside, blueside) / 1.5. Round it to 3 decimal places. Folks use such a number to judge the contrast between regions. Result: 0.656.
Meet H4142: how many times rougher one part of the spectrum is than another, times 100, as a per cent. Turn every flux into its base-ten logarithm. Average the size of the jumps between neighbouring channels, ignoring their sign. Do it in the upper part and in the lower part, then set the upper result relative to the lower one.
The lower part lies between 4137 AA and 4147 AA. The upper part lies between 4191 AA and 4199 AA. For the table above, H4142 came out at 136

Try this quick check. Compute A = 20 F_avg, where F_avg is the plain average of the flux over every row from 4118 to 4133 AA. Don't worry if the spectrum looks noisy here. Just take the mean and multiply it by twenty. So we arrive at 238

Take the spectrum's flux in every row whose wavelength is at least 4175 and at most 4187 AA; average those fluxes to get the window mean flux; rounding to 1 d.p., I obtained 12.2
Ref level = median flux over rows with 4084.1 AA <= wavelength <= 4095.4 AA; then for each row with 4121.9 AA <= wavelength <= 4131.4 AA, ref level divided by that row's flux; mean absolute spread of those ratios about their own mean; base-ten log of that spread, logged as -1.5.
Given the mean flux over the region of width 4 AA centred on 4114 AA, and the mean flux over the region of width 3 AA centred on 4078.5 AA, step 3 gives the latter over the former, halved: 0.492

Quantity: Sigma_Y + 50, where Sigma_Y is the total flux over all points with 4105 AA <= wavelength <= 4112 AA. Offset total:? 95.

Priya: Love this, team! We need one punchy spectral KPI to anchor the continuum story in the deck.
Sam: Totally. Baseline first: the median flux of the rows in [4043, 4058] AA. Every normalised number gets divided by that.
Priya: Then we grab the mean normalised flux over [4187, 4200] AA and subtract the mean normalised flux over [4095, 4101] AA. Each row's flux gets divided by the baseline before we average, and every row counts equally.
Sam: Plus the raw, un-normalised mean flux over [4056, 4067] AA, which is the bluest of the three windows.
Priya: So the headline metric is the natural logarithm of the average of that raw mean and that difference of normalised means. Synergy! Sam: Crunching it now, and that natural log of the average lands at 1.80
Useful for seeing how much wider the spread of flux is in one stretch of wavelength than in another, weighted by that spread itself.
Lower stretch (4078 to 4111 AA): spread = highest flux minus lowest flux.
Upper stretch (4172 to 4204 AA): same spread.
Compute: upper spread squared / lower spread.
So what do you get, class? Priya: 3.2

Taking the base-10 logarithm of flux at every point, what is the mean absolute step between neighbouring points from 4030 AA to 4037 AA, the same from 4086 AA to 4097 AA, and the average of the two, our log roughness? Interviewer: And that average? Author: 0.070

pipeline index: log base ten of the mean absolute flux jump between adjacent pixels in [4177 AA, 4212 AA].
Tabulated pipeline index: 0.12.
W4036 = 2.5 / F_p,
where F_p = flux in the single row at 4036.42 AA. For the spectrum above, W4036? 0.390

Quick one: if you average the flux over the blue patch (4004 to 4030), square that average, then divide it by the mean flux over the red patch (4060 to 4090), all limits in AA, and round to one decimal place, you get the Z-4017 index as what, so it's 12.1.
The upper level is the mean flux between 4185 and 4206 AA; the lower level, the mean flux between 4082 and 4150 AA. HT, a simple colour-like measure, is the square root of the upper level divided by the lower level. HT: 1.03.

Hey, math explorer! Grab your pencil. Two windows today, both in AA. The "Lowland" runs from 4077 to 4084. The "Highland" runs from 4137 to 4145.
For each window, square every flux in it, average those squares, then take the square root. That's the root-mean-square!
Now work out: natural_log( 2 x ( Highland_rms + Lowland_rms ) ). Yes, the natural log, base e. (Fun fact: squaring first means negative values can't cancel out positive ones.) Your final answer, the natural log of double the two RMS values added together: 3.932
